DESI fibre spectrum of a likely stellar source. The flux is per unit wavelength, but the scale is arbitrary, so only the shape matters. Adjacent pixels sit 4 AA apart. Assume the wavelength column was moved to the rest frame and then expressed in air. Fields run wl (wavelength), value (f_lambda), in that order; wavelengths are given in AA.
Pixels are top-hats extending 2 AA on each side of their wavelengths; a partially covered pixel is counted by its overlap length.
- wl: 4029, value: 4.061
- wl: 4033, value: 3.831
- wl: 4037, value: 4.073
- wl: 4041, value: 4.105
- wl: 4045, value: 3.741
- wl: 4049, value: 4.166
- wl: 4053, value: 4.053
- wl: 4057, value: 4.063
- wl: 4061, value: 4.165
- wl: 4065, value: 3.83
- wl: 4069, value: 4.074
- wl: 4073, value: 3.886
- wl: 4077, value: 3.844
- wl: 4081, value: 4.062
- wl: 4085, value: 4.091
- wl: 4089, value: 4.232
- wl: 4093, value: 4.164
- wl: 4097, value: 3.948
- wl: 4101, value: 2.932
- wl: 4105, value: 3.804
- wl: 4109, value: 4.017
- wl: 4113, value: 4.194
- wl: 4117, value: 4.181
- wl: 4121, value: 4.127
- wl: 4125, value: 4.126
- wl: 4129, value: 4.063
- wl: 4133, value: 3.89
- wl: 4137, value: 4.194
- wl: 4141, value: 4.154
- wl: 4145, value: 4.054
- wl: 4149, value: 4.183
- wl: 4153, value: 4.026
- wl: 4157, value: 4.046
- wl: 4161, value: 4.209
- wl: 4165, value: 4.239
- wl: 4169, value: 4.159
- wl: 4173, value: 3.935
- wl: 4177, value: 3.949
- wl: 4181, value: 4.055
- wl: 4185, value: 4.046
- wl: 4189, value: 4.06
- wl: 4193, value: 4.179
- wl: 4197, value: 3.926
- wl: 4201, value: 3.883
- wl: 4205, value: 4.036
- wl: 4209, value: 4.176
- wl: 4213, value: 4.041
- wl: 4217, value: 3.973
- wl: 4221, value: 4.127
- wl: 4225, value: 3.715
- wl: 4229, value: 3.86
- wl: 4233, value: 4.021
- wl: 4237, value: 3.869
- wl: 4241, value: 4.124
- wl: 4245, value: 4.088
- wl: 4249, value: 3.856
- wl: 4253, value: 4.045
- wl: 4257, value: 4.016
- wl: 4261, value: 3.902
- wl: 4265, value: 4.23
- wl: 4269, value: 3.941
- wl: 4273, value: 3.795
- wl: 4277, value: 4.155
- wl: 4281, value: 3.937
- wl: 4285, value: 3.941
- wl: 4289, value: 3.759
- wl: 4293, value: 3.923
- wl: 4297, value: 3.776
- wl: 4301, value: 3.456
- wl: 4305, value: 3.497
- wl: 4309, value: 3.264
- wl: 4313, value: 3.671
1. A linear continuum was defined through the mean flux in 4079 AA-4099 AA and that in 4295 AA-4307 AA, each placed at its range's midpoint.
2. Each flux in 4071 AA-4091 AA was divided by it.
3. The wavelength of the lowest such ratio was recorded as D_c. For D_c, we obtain 4077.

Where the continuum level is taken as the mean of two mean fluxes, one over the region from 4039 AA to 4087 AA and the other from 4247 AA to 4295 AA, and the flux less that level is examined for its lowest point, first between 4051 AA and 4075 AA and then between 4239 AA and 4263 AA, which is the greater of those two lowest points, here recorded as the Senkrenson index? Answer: -0.13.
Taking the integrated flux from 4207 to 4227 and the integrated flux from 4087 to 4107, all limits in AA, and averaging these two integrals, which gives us 78.2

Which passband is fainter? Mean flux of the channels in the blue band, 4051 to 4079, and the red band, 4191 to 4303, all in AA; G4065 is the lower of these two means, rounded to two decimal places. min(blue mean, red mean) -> 3.96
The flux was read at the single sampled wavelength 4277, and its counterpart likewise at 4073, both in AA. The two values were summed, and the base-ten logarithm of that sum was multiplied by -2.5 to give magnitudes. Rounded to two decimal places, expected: -2.26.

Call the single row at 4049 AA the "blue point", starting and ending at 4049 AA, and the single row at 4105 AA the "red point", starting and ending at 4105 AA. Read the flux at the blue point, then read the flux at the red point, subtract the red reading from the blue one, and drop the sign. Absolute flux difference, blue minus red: 0.36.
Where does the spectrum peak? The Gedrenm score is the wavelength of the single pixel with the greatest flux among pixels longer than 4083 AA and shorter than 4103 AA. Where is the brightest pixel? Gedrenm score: 4089 AA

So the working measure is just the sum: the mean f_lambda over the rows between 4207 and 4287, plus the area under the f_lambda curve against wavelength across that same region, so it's 323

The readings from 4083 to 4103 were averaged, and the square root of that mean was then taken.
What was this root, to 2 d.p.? 1.97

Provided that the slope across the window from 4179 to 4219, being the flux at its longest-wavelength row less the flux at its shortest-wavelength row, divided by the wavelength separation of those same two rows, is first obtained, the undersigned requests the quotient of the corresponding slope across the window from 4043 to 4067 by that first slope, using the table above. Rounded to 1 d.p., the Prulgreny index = -2.0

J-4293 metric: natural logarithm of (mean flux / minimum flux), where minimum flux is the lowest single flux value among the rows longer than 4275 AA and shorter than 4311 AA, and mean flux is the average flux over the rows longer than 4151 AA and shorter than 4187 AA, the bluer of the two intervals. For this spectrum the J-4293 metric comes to 0.22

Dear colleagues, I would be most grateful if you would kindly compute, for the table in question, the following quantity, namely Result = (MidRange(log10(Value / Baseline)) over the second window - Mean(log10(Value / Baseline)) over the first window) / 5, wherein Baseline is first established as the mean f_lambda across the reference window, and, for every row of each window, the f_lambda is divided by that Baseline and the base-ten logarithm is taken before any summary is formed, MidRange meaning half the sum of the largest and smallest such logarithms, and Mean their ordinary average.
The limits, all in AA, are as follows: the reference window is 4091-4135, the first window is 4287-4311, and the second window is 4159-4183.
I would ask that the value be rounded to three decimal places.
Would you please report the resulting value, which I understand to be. 0.011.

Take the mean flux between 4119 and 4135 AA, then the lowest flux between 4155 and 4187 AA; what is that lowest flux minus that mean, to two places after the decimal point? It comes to -0.12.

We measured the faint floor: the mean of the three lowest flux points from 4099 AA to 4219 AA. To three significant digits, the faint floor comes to 3.54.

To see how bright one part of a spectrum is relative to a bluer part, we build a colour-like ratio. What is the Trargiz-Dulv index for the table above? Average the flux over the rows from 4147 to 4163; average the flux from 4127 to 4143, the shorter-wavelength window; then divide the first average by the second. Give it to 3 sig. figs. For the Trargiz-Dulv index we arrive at 1.01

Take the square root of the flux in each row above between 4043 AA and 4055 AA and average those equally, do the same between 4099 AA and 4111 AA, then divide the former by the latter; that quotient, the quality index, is 1.06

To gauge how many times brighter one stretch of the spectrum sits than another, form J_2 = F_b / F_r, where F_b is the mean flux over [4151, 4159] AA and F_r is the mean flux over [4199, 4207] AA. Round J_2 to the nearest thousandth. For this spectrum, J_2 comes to 1.019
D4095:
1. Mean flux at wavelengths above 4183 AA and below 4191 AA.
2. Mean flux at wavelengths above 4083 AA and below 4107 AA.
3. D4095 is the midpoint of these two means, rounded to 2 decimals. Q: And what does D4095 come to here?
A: 3.96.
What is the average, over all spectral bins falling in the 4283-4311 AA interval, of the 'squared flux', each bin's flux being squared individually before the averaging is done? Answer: 13.45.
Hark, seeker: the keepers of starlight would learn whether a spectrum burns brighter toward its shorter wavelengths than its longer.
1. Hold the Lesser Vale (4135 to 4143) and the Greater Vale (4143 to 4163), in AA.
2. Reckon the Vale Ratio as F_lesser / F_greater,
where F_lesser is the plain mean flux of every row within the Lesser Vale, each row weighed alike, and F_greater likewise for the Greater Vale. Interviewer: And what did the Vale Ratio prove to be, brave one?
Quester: 1.02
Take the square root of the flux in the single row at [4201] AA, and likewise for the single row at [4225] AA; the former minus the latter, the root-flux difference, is 0.043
